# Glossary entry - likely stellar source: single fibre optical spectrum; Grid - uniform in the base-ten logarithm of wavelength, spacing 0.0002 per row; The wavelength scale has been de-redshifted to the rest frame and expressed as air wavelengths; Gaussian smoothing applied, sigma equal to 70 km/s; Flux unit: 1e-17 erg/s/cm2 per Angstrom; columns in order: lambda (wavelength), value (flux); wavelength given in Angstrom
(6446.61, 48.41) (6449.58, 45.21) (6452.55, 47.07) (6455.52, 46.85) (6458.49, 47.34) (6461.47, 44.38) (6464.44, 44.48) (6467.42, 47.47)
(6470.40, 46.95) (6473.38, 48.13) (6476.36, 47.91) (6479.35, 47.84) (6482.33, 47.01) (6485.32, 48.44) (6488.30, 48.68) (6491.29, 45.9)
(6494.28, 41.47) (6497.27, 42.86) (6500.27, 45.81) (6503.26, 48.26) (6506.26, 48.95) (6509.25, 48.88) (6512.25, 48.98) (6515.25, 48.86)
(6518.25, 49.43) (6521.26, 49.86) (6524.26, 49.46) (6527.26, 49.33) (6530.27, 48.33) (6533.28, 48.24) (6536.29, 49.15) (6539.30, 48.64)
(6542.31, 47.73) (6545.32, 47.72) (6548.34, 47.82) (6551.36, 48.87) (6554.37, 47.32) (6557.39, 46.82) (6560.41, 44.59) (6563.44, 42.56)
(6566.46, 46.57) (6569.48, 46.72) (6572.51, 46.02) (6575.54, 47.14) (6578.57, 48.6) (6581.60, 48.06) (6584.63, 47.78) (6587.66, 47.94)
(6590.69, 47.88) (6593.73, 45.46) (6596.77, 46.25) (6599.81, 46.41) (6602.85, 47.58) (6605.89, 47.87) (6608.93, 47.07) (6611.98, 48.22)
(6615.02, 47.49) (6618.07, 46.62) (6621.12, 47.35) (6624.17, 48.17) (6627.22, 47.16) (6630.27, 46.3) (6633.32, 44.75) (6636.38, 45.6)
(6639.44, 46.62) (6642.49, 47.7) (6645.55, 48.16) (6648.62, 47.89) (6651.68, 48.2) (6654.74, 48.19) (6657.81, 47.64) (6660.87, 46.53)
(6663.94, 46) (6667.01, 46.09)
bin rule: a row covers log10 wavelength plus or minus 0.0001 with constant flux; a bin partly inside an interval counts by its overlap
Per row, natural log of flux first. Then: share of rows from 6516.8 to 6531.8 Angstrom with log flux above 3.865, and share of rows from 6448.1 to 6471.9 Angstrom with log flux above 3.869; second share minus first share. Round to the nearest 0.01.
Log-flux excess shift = -1.00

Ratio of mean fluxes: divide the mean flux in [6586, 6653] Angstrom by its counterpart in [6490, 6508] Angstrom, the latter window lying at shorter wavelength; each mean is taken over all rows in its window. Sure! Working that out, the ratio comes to 1.03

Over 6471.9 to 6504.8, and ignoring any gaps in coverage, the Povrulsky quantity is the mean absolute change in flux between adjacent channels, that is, 1.7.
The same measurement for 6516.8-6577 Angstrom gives 0.9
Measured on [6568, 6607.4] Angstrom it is 0.8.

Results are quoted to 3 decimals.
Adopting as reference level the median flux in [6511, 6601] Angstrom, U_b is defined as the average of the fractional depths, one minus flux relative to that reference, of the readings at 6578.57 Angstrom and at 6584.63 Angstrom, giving -0.007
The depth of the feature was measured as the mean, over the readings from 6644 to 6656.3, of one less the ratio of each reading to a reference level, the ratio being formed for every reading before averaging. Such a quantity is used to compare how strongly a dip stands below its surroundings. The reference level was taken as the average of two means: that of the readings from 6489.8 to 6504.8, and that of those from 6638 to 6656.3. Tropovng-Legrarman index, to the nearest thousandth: -0.038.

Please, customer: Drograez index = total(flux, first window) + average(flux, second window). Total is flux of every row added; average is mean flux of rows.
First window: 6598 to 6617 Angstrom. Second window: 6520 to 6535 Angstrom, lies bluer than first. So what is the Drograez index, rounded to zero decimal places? 334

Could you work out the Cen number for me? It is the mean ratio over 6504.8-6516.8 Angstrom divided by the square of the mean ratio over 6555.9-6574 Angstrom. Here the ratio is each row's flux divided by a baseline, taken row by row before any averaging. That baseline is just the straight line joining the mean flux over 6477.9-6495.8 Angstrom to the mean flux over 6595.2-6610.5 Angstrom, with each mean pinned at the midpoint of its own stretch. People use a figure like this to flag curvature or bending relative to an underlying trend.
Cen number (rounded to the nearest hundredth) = 1.11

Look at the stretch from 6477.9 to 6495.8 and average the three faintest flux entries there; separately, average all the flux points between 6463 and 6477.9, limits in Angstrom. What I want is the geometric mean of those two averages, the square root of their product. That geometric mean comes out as 45.9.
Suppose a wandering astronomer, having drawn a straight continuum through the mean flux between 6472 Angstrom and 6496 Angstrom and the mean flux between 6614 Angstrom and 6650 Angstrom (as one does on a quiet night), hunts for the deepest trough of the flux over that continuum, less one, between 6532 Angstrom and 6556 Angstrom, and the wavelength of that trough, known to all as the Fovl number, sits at 6554.37 Angstrom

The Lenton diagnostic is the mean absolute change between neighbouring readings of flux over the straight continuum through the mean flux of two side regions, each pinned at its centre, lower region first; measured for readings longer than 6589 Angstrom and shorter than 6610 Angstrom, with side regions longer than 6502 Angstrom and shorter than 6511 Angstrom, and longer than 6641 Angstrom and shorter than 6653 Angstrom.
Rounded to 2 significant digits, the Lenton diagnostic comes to 0.020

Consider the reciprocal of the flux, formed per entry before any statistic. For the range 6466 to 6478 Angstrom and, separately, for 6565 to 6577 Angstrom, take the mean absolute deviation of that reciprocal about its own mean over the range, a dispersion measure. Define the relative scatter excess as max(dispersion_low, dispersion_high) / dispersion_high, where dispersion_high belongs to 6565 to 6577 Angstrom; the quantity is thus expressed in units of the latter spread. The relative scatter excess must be 1.22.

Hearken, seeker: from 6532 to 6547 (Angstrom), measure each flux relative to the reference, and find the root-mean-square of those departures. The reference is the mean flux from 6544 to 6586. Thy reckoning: 1.5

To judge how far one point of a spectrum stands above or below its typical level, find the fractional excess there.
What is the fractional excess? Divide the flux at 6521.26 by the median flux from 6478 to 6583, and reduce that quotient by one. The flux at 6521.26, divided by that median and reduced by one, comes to 0.037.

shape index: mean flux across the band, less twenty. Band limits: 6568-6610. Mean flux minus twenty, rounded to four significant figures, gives 27.20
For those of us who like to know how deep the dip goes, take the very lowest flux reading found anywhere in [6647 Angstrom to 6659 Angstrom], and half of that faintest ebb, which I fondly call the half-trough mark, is 23.8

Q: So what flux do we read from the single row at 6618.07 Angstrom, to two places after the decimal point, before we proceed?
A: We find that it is 46.62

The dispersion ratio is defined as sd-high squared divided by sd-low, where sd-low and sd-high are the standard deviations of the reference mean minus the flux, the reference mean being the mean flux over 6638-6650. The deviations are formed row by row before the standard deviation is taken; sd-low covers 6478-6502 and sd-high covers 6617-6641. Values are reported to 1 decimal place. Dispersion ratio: 0.4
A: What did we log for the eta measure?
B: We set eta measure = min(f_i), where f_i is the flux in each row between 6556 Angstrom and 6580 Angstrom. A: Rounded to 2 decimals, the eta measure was 42.56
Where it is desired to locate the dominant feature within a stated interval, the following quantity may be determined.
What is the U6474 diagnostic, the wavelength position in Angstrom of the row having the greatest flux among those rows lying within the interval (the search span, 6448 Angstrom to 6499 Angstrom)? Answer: 6488.30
